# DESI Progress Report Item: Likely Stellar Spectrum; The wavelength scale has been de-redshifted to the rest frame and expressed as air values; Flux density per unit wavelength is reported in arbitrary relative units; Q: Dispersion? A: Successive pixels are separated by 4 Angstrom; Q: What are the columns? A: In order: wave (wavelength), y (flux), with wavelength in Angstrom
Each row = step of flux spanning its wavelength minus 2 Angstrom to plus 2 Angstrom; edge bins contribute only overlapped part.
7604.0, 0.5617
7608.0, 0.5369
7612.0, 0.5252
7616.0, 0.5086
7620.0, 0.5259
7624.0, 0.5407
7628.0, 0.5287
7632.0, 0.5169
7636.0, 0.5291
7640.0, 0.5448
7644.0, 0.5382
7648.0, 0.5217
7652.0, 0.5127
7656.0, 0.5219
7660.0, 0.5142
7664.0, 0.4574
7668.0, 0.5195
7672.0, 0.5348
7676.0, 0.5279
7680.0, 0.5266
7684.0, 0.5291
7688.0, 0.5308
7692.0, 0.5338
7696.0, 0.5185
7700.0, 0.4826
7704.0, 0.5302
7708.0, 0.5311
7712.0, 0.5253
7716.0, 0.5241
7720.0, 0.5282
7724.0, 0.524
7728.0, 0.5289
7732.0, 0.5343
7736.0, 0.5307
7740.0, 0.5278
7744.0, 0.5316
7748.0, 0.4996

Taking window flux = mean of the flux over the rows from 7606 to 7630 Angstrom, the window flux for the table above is 0.528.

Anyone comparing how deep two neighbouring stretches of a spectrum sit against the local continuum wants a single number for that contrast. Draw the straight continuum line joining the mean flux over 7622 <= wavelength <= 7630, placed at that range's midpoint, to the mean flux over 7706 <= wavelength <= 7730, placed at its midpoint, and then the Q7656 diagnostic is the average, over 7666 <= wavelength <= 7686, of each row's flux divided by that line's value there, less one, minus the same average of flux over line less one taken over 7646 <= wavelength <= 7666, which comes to 0.04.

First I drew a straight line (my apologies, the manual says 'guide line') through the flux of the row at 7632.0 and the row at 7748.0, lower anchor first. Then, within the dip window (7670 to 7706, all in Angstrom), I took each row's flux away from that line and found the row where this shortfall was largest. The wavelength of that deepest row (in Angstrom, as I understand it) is 7700.0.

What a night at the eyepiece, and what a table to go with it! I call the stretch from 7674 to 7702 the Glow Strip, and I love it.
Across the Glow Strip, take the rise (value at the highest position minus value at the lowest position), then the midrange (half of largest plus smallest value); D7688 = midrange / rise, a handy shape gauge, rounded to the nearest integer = -11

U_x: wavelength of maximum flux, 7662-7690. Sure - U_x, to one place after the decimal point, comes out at 7672.0 Angstrom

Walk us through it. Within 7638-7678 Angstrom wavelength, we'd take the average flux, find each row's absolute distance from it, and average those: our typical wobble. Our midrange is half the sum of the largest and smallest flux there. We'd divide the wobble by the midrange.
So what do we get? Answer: 0.029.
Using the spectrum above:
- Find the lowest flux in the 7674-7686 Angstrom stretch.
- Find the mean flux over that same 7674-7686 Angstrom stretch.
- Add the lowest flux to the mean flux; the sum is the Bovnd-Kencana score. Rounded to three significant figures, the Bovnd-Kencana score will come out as 1.05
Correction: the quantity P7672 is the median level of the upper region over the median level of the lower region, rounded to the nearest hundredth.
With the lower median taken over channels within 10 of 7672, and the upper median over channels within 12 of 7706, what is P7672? 1.00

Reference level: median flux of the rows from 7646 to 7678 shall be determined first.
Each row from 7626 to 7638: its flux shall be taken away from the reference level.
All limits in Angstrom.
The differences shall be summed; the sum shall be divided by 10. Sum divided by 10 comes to -0.0013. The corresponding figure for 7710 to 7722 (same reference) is -0.0016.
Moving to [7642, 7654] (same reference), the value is -0.0011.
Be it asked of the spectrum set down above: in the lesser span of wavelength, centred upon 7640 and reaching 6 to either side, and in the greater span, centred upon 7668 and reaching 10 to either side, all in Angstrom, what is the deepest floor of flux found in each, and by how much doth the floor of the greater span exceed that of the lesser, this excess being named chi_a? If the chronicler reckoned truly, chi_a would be -0.07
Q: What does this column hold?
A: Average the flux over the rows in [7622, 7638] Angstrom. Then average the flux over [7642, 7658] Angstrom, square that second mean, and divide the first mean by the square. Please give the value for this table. 1.93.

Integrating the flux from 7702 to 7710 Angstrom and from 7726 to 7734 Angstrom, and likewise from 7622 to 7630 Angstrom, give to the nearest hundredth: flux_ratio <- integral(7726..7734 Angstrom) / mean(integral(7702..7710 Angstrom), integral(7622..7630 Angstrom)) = 1.00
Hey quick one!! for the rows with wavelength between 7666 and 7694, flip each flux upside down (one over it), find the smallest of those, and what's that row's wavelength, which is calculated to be 7672.0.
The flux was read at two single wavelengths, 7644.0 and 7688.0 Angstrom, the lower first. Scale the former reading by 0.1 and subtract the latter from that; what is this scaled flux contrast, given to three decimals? -0.477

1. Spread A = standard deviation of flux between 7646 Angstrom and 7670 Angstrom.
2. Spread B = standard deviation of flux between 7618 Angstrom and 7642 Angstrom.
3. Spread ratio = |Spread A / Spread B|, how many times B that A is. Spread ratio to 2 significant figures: 2.5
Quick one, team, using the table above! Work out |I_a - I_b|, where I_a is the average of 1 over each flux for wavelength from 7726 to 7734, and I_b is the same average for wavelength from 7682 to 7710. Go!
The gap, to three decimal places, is 0.036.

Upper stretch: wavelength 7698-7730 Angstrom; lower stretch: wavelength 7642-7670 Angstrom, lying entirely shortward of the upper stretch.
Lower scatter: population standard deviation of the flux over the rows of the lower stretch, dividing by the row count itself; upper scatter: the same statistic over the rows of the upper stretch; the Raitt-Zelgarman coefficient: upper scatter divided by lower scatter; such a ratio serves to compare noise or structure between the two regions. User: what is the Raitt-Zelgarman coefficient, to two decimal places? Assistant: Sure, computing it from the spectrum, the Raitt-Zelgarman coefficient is 0.64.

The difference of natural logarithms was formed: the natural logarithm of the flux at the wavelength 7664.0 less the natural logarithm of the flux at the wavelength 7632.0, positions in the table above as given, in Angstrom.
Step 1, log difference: -0.122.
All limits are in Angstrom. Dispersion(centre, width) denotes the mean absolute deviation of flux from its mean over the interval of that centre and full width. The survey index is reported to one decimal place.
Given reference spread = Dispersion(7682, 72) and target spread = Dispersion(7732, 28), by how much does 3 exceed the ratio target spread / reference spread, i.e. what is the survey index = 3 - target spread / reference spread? 2.8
